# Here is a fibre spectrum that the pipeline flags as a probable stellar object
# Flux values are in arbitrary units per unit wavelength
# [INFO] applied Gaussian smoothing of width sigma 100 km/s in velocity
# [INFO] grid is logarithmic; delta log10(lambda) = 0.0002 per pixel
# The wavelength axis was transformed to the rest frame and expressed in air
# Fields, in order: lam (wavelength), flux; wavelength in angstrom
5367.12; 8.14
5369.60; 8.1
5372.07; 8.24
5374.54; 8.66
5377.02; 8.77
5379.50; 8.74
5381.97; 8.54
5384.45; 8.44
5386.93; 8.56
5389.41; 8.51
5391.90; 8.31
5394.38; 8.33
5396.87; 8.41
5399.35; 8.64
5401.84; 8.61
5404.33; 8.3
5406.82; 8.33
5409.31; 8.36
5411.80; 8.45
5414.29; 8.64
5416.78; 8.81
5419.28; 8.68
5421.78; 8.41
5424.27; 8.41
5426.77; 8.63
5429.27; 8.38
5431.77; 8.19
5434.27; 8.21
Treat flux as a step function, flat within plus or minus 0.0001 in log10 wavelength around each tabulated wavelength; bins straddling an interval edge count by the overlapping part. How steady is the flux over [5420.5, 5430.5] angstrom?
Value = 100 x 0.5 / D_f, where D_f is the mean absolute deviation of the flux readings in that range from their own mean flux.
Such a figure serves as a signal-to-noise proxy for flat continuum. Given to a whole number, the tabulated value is 580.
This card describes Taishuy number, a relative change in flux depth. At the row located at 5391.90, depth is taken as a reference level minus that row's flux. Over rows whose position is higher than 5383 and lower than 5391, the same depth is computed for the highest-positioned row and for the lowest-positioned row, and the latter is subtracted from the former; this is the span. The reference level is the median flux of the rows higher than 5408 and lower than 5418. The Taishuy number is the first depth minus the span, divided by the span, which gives -4.4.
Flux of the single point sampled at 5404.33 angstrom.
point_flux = 8.3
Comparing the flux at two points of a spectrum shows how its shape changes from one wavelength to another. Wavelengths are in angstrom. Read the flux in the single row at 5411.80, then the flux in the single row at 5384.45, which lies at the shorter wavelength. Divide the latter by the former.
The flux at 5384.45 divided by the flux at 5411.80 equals 1.00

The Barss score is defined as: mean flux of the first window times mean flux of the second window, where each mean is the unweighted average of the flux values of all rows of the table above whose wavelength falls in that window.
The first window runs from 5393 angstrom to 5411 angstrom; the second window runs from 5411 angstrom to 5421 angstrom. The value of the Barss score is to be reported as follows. 72.8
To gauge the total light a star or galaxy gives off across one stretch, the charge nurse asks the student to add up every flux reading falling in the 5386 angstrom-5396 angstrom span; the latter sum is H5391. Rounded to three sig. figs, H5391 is 33.7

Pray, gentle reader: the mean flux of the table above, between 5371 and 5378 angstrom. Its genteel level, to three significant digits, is 8.56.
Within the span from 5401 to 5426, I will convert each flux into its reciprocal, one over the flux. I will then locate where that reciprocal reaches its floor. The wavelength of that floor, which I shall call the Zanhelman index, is 5416.78 angstrom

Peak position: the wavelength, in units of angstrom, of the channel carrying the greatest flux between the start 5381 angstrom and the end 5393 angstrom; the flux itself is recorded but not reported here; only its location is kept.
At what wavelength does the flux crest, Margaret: 5386.93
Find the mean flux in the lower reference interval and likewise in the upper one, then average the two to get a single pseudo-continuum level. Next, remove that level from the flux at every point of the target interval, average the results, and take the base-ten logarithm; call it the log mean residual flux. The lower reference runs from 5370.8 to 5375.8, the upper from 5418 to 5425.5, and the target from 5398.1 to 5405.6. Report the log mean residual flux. -1.4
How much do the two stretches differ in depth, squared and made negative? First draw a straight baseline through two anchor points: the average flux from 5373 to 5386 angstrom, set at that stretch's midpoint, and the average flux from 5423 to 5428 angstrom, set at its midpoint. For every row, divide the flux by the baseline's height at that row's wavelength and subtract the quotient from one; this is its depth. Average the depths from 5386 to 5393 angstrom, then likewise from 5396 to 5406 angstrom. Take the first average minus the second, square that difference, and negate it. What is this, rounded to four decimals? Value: 0.0000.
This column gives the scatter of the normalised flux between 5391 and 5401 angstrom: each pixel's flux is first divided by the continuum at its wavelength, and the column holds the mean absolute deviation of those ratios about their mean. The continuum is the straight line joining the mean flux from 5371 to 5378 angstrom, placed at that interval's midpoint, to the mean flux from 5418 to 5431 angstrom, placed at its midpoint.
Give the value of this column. 0.013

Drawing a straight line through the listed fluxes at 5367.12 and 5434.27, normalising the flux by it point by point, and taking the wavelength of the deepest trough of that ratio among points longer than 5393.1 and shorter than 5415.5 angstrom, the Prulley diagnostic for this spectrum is 5404.33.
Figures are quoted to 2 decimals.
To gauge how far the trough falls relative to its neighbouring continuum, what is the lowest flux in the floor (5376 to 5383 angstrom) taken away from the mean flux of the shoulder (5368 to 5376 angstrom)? -0.21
